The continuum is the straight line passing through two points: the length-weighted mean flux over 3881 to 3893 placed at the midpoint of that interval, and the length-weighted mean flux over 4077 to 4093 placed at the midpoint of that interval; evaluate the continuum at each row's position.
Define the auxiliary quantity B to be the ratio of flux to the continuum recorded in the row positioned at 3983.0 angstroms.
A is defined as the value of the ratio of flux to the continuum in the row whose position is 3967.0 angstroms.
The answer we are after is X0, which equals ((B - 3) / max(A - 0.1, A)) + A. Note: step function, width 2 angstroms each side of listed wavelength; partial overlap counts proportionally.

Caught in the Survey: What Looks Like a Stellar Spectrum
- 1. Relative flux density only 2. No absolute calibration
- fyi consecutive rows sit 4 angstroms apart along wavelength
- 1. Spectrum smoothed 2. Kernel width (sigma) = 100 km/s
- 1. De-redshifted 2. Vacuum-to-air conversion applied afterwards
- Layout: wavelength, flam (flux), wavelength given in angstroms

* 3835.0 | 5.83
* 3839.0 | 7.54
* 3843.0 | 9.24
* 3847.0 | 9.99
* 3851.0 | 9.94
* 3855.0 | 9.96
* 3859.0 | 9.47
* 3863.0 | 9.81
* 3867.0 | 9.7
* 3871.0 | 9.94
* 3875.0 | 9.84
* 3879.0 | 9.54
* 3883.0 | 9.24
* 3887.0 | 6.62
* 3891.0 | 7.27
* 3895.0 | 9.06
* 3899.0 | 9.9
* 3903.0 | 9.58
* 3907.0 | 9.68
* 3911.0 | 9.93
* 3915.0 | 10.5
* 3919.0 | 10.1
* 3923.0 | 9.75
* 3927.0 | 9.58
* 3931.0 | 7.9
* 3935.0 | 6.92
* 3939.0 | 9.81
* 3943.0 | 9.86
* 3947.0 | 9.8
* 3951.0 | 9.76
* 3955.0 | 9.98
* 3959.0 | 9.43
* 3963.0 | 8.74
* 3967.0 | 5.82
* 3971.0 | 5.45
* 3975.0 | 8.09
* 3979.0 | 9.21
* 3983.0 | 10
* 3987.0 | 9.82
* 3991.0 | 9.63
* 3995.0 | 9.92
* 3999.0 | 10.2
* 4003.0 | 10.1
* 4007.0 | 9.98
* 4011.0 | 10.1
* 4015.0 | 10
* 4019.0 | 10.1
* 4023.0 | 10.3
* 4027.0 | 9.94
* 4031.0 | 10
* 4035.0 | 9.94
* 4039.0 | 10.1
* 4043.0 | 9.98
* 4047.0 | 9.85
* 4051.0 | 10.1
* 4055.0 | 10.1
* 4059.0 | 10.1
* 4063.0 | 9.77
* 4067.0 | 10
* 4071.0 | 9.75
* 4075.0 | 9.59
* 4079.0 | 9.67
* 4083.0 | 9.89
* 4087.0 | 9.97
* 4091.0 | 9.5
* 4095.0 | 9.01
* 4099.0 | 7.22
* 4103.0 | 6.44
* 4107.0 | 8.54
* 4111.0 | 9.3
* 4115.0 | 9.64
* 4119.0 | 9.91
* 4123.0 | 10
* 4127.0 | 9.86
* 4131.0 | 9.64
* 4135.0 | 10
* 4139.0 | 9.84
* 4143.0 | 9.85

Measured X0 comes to -2.03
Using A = 0.68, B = 1.15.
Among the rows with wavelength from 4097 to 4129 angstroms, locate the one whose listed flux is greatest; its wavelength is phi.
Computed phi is 4123.0 angstroms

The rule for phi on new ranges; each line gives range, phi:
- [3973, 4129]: 4023.0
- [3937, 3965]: 3955.0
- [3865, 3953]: 3915.0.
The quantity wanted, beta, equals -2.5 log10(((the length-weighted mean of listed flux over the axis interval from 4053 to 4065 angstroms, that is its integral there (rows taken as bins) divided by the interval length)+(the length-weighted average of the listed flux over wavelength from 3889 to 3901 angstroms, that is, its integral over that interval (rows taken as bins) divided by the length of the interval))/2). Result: -2.43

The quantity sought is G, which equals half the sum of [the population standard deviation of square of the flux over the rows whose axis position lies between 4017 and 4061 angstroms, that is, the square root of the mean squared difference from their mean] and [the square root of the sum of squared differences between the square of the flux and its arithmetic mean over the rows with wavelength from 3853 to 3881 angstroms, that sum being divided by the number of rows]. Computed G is 3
